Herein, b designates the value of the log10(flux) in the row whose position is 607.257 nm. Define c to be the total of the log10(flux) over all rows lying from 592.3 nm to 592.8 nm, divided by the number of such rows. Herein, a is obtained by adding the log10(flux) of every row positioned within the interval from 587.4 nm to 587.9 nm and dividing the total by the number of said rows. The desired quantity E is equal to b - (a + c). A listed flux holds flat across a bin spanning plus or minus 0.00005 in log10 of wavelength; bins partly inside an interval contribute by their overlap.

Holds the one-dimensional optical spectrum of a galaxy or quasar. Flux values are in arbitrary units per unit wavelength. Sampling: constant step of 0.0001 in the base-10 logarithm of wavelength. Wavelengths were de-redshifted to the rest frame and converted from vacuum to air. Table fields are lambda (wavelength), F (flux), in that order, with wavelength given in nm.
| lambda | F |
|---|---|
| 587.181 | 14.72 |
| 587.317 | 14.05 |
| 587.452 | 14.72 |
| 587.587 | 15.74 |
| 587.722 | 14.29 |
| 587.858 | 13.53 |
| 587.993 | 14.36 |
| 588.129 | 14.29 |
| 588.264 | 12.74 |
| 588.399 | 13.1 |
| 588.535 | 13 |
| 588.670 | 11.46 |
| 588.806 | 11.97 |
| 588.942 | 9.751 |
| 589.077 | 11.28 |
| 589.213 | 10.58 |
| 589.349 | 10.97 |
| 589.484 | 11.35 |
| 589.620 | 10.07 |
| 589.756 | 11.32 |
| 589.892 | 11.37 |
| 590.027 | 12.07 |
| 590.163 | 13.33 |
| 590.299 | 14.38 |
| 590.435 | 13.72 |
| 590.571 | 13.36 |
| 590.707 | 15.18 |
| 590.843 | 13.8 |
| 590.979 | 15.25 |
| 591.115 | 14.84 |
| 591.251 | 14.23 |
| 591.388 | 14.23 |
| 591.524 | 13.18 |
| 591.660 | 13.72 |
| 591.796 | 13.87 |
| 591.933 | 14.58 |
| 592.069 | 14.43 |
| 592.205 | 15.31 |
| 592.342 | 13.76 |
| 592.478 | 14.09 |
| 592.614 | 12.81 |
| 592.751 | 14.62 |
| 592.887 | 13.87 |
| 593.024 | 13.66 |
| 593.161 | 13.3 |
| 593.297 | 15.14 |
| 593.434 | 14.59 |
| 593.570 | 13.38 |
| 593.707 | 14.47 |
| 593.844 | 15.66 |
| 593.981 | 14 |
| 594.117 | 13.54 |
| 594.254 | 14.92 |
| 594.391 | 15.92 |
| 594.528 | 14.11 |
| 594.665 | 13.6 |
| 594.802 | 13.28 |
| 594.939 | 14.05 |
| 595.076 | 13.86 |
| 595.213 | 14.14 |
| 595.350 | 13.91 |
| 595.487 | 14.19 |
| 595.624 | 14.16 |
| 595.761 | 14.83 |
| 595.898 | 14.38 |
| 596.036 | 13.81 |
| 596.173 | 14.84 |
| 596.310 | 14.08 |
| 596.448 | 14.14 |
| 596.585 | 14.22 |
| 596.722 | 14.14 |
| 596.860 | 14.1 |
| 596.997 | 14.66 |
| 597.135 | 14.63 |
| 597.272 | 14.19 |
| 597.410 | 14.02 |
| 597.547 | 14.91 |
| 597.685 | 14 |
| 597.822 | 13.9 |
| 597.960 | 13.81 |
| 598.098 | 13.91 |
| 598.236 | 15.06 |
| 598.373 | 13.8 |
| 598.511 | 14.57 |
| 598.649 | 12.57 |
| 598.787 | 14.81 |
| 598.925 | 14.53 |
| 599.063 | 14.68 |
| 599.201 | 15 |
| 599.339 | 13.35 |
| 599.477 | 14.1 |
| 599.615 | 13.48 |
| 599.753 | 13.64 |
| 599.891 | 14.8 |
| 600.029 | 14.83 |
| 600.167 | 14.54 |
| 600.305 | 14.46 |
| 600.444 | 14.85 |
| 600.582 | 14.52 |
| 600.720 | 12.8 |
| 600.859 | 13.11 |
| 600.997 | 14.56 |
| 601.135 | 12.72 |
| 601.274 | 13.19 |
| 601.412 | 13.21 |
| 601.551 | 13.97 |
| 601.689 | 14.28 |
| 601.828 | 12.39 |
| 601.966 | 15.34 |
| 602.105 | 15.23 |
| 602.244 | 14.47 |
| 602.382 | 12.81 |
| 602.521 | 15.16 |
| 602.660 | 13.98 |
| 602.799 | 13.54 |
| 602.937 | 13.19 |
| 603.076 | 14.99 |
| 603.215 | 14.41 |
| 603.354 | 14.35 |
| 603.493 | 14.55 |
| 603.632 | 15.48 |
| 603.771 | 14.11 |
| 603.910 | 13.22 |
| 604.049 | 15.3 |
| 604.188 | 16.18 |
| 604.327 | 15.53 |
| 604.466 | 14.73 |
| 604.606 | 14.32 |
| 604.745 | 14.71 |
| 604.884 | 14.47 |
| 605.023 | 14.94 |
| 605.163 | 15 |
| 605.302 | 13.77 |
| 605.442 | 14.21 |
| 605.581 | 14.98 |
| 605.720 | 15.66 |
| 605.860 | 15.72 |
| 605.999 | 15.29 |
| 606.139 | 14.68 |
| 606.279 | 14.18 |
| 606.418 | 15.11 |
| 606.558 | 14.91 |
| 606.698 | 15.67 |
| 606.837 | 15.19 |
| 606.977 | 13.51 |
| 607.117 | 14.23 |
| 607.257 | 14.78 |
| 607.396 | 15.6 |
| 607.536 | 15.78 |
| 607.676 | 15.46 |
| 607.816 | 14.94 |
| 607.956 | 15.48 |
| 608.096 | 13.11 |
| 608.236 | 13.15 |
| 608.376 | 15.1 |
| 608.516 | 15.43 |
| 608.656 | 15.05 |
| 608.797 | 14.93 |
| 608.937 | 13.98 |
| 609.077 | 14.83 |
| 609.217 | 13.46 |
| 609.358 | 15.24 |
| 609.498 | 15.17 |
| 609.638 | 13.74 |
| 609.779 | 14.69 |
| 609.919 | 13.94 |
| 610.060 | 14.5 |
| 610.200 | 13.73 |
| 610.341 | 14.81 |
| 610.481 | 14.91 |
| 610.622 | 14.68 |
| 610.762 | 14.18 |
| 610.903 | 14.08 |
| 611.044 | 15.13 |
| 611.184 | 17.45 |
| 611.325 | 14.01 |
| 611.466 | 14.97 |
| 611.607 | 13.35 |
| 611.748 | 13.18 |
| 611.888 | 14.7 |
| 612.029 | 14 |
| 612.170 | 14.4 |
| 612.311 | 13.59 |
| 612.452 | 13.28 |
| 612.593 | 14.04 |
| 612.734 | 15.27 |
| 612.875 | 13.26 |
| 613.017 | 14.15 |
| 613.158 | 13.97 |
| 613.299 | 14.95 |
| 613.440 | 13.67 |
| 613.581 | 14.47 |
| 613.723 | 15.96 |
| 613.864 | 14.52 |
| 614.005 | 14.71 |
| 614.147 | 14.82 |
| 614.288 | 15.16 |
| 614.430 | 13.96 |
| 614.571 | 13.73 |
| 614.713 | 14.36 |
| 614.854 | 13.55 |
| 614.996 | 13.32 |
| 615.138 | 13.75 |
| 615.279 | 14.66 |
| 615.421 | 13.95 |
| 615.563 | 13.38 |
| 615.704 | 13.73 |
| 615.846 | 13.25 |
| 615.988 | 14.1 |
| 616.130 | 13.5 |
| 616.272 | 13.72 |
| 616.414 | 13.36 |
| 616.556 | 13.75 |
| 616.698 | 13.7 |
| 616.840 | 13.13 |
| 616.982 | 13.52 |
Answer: -1.13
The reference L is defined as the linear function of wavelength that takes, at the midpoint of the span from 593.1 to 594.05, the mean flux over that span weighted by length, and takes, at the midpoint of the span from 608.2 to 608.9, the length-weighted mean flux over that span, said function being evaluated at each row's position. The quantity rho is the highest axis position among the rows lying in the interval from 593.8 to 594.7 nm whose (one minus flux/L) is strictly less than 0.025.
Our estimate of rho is 594.528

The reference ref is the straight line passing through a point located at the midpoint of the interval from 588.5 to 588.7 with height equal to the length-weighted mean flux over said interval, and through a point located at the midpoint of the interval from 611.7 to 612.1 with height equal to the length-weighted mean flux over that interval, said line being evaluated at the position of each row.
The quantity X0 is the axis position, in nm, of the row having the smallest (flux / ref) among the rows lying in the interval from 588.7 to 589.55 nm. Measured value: 588.942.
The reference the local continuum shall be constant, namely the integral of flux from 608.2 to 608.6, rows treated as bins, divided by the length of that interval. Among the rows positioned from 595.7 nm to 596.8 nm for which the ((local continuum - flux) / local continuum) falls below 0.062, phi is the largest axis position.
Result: 596.722 nm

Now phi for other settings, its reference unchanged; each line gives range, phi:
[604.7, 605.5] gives 605.442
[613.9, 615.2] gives 614.713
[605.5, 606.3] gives 606.279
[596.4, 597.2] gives 597.135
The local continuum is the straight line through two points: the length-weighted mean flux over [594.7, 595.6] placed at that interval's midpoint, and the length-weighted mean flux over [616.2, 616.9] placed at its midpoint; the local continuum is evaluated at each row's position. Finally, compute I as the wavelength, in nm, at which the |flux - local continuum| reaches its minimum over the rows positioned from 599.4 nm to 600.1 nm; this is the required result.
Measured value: 599.753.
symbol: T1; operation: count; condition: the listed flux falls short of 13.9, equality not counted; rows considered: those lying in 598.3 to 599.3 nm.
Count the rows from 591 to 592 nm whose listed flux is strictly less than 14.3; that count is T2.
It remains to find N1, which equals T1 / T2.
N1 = 0.4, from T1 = 2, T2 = 5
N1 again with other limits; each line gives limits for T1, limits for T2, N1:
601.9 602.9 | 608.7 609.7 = 0.7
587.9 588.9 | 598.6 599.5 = 1.7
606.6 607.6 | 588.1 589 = 0.1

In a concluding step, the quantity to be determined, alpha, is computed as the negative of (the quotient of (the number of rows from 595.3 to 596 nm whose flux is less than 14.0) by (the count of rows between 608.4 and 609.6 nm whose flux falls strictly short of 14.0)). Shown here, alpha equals -0.5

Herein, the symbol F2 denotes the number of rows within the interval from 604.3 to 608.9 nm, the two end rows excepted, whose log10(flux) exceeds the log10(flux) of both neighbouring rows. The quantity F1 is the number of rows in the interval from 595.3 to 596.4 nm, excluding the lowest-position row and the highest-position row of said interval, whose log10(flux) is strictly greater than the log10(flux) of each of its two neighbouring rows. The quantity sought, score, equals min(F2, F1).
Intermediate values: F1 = 3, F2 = 8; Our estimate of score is 3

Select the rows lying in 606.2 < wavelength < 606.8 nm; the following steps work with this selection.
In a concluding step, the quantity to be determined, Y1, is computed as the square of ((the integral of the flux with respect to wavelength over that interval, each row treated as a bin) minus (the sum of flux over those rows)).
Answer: 2589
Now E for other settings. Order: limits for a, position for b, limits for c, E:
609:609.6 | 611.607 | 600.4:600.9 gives -1.18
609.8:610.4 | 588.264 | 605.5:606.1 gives -1.24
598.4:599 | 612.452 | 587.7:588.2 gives -1.18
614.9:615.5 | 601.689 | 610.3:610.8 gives -1.15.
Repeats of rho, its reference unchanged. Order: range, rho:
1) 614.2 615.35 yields 615.279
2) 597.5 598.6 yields 598.511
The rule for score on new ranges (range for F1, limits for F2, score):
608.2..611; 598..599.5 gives 4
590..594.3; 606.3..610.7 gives 9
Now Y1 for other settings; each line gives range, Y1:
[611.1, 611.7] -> 2586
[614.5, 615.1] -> 2183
